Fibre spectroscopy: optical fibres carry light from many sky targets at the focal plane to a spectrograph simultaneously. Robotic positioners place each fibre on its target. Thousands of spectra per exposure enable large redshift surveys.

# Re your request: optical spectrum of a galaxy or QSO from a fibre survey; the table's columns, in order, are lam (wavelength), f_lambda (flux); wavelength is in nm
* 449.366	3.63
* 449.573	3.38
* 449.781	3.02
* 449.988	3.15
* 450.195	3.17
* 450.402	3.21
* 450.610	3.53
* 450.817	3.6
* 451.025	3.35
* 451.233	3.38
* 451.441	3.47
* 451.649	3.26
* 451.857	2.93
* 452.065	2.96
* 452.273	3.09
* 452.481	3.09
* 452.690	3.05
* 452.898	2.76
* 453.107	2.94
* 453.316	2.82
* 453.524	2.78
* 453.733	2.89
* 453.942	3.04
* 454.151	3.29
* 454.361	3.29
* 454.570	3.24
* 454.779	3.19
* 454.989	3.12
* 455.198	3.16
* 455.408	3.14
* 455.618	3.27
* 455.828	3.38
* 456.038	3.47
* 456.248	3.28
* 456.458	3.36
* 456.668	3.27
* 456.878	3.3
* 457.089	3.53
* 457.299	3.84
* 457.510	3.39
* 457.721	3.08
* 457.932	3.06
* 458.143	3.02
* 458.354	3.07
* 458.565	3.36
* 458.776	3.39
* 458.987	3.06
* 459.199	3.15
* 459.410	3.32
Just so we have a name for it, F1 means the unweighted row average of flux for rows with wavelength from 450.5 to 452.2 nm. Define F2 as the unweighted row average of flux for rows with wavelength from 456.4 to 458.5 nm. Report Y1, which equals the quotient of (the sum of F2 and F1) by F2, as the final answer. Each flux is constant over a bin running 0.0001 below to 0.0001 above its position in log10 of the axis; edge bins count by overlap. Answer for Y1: 2.01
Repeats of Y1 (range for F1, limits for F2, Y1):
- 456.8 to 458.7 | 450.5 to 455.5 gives 2.05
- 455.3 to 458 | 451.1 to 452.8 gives 2.06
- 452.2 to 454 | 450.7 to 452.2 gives 1.90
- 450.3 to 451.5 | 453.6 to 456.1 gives 2.07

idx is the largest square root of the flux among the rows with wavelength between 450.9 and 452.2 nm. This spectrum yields 1.86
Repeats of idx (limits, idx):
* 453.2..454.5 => 1.81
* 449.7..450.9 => 1.90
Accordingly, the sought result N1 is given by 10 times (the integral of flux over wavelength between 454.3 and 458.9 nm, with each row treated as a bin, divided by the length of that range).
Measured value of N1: 32.8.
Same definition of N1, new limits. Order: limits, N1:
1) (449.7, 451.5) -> 33.2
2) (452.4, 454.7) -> 30.2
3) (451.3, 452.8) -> 31.3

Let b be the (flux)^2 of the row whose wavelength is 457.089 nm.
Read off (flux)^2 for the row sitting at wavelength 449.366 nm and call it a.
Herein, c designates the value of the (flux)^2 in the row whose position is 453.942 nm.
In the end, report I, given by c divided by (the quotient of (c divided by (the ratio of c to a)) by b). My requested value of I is 8.7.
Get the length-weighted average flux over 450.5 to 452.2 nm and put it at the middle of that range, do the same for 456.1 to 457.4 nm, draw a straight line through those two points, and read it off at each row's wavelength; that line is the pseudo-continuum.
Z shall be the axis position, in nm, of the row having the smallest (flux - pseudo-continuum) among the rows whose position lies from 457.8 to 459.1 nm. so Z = 458.143 nm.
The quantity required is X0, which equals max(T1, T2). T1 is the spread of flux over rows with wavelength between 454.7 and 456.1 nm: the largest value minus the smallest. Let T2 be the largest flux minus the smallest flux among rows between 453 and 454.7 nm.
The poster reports 0.51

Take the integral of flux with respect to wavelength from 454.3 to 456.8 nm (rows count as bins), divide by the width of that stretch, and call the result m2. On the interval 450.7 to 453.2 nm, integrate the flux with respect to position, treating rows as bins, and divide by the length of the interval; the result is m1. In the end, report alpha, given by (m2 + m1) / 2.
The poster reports 3.21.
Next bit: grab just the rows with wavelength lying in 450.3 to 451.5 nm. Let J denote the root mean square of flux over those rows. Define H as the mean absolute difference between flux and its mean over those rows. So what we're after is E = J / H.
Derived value 31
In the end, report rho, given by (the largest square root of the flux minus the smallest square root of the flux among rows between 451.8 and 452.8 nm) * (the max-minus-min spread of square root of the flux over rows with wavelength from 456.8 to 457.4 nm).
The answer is 0.007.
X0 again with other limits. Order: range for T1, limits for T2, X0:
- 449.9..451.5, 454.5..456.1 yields 0.45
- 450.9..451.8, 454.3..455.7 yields 0.21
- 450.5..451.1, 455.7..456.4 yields 0.25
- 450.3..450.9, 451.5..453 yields 0.50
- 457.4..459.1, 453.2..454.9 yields 0.51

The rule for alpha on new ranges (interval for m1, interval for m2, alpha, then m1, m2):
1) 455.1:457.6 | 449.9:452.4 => 3.31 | 3.37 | 3.258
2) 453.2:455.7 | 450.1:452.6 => 3.18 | 3.10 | 3.252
